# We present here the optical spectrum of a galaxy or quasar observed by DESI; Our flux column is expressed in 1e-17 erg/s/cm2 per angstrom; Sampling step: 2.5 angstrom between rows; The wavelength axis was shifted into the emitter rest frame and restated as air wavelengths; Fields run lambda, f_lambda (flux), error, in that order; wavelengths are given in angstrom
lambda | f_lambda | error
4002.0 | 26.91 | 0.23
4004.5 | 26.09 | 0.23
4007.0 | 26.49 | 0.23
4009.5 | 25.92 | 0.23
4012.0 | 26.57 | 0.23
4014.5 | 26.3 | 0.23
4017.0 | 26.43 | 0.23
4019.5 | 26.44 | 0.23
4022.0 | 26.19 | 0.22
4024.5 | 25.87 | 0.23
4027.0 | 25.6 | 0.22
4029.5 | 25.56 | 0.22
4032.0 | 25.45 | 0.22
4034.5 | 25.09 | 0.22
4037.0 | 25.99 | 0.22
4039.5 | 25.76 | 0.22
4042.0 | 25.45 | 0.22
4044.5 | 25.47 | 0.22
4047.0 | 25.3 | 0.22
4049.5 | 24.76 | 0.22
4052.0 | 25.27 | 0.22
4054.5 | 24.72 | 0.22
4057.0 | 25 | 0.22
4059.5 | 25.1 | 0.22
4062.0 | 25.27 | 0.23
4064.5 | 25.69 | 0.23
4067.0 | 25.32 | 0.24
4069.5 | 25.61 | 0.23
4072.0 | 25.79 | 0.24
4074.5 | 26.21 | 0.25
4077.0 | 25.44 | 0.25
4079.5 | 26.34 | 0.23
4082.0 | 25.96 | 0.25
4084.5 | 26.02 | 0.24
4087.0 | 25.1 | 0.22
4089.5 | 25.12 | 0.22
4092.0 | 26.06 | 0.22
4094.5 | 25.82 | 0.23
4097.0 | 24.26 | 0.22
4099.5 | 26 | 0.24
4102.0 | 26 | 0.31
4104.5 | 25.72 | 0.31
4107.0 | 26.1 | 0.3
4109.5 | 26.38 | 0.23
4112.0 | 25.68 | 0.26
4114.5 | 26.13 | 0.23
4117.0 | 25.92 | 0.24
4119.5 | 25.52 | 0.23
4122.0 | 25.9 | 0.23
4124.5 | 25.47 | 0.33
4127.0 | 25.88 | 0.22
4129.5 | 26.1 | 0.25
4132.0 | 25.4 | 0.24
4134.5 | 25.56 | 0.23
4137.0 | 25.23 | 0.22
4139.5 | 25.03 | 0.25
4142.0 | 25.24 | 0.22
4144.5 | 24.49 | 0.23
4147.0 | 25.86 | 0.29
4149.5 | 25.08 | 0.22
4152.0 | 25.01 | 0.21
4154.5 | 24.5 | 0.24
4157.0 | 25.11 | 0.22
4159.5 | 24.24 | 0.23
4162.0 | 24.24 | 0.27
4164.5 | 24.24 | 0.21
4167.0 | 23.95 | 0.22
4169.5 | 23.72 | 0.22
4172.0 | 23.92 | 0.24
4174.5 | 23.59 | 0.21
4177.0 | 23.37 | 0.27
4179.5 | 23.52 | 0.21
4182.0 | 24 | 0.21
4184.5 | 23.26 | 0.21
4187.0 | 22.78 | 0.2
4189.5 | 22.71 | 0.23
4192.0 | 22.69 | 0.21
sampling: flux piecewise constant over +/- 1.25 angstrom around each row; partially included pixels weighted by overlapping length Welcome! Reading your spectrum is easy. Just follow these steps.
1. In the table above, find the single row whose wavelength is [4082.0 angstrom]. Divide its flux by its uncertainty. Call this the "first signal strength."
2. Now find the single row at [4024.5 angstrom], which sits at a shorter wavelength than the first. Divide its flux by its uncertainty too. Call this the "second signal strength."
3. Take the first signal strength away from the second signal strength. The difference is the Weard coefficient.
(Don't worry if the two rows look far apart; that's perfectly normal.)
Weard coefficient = 8.6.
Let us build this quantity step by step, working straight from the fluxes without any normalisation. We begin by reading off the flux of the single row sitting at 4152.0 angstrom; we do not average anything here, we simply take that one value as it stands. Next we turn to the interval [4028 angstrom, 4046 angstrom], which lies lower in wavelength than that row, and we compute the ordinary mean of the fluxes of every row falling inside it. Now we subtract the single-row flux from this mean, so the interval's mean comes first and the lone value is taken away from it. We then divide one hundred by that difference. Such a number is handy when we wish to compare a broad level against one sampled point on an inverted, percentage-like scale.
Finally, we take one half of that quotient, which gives 95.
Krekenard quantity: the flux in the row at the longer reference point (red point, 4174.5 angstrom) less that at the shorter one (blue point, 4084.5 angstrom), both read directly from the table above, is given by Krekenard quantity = -2.4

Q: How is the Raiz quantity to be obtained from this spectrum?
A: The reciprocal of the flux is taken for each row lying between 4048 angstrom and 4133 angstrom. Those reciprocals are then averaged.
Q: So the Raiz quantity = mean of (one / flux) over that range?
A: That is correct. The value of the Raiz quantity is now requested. 0.0390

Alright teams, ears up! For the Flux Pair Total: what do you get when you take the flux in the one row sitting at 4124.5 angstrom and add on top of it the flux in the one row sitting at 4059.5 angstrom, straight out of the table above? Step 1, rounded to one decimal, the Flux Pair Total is 50.6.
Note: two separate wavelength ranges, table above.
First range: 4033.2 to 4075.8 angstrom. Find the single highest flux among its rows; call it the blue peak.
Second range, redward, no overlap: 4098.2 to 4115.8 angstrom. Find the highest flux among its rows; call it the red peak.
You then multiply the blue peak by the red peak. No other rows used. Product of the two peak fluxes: 691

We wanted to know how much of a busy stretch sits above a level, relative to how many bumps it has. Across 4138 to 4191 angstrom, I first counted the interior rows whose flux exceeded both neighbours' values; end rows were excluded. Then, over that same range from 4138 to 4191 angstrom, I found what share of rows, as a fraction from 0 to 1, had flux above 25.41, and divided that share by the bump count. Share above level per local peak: 0.01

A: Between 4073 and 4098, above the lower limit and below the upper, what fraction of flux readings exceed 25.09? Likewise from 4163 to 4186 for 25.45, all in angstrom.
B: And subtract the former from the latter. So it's -0.90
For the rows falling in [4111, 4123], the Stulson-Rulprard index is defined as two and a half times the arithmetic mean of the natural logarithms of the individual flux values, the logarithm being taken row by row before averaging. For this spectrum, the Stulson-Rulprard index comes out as 8.13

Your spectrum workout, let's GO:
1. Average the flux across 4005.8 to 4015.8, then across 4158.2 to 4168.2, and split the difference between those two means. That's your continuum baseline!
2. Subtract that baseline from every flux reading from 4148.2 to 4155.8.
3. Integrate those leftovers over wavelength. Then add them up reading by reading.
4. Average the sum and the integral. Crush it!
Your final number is -2.0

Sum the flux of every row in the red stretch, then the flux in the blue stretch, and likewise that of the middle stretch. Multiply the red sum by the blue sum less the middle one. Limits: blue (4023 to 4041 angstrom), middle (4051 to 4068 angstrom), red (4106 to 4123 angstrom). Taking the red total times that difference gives 536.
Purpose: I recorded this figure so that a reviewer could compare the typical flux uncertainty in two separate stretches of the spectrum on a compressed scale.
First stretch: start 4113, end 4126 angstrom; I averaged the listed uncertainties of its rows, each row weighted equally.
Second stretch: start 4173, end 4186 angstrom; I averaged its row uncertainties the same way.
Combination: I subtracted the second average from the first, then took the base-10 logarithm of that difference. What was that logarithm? -1.5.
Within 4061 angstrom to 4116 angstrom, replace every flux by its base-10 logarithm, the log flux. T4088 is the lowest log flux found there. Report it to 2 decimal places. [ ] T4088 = 1.38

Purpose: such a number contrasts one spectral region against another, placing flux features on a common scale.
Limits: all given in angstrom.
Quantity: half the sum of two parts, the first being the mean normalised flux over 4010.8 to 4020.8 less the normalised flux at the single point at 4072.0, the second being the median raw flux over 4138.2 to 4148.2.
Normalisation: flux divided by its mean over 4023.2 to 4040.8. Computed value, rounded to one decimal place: 12.6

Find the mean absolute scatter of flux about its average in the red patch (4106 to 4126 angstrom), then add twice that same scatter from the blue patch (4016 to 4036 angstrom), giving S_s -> 1.06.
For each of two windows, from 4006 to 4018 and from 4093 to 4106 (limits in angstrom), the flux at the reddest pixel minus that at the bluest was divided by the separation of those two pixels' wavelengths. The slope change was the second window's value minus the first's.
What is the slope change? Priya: 0.00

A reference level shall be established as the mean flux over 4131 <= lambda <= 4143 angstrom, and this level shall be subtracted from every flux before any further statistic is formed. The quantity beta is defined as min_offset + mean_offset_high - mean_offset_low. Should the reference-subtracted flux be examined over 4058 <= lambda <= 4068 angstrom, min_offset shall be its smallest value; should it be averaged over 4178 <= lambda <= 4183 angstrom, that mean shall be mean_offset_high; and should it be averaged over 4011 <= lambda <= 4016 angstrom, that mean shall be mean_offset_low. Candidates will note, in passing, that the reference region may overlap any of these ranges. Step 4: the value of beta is -2.9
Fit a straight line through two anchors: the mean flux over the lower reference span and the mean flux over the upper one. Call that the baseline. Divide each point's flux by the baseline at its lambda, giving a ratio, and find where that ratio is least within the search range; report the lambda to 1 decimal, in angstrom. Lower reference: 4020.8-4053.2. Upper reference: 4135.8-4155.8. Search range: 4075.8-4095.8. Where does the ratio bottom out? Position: 4087.0 angstrom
